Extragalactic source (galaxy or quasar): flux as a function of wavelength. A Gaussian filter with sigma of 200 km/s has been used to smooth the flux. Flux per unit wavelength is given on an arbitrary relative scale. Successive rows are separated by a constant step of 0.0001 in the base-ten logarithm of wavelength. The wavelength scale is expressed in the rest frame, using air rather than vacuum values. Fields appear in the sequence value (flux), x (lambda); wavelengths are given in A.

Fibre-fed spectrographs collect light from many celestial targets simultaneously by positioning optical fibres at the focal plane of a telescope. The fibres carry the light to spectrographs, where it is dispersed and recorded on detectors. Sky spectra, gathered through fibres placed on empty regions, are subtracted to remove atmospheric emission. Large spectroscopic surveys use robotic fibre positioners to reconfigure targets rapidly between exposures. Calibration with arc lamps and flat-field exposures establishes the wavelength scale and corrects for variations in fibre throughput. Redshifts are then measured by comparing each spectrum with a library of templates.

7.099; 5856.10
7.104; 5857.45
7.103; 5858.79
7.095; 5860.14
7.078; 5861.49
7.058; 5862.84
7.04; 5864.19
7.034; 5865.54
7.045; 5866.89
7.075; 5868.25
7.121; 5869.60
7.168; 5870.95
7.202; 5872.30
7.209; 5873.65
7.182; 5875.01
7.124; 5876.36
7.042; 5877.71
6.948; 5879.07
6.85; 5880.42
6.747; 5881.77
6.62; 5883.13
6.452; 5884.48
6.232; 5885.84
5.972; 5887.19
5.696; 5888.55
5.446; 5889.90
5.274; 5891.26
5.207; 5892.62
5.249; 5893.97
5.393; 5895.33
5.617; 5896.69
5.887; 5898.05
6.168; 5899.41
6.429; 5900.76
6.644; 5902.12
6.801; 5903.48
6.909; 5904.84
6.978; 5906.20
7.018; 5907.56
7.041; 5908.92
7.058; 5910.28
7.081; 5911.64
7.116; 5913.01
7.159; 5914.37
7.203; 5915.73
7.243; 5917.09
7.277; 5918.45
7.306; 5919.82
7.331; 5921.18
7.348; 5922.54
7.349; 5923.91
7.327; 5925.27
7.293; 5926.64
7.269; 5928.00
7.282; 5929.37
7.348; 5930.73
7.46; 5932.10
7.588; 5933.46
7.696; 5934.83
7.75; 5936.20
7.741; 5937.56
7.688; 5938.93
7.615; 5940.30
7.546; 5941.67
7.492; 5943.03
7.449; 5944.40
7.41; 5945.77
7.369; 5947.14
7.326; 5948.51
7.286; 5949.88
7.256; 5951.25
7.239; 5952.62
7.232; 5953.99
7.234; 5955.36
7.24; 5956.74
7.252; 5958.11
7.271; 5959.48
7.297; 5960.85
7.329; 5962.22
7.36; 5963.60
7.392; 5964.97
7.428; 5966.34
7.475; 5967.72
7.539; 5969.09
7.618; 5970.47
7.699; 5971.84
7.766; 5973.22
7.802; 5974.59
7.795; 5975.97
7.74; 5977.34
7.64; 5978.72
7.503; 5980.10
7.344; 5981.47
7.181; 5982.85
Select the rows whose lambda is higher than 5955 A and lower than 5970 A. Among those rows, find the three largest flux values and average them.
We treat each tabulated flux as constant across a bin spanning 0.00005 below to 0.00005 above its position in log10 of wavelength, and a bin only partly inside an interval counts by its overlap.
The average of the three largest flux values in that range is 7.48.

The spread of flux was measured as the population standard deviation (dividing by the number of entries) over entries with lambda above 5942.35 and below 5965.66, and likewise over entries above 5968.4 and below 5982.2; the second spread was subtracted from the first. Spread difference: -0.1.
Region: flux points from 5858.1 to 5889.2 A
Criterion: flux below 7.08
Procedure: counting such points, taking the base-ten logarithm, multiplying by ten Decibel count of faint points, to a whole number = 12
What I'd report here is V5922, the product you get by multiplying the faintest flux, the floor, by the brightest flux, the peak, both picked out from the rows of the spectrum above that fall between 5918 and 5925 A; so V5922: 53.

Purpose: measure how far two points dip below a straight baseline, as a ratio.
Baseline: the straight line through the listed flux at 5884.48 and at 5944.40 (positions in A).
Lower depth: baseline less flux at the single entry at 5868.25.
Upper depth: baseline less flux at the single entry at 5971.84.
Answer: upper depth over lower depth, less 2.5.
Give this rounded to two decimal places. -2.73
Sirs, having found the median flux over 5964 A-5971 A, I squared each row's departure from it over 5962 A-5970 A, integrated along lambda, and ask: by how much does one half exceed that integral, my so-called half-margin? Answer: 0.4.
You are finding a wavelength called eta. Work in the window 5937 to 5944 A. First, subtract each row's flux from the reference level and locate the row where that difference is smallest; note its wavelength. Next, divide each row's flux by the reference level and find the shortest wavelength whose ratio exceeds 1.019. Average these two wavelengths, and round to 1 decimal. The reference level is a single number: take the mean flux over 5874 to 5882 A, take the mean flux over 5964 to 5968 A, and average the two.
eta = 5937.6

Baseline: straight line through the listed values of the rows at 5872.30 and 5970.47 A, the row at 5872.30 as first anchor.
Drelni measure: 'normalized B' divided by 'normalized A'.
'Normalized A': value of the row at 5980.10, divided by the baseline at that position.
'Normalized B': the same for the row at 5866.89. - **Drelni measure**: 1.00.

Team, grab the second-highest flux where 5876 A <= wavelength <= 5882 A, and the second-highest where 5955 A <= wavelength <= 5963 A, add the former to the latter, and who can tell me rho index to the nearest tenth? 14.3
